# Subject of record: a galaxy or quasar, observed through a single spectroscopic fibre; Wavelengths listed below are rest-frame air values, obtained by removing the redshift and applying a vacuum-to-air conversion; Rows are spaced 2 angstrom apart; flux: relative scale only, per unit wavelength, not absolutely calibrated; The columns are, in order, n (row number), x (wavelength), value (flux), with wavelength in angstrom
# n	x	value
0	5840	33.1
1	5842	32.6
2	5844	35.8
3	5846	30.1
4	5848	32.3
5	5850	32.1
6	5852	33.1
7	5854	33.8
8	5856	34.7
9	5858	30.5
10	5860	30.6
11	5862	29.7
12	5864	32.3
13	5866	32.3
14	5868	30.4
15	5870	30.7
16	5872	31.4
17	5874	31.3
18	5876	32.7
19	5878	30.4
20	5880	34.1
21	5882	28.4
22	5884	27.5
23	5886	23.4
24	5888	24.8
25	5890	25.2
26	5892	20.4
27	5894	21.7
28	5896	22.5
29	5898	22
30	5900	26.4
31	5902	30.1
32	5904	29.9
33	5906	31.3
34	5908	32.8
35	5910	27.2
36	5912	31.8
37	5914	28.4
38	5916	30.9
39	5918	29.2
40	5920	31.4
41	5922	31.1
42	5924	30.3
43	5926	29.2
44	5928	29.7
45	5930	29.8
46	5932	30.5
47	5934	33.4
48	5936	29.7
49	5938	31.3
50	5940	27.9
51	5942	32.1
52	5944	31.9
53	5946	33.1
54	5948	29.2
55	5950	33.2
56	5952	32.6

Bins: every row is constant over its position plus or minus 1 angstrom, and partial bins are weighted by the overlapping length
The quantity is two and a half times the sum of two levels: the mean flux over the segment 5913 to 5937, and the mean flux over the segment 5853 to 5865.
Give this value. 156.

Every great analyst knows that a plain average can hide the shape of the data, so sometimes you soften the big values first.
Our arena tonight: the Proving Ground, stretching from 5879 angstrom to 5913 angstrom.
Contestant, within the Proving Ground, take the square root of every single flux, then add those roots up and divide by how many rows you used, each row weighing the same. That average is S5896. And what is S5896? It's 5.18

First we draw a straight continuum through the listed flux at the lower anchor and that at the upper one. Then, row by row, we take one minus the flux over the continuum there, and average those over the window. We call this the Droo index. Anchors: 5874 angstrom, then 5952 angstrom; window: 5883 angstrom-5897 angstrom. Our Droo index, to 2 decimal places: 0.25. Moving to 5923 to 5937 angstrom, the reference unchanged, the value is 0.06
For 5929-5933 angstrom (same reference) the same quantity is 0.07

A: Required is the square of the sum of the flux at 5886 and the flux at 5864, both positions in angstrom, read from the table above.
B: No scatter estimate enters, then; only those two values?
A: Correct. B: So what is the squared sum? 3102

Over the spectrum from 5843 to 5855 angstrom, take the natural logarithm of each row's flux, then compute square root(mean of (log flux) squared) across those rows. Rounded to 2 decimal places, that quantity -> 3.49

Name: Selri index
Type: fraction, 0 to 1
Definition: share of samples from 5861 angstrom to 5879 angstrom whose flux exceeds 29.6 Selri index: 1.0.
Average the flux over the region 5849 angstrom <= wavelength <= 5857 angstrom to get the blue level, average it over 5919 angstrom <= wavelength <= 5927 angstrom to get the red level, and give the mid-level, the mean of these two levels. 32.0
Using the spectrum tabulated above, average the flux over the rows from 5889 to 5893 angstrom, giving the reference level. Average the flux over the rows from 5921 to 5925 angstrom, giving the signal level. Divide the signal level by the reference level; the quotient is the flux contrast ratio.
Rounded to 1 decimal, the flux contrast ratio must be 1.3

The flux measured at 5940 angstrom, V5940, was 27.9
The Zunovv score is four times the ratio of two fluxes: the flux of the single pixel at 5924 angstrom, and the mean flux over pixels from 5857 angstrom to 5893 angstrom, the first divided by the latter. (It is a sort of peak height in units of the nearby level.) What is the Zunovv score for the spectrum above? 4.15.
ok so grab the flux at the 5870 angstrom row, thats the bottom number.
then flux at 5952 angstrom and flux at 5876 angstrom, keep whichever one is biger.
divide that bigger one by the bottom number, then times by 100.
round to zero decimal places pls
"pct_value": 107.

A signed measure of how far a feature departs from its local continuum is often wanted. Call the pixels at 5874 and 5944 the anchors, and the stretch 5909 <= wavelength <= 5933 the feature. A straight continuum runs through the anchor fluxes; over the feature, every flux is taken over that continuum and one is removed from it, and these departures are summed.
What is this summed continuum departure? -0.7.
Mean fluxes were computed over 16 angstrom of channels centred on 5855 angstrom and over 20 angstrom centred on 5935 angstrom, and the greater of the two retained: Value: 32.1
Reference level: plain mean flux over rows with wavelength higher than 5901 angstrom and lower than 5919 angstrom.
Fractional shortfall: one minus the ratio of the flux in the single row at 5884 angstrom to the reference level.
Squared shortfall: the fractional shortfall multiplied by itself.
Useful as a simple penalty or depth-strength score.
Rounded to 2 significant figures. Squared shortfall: 0.0079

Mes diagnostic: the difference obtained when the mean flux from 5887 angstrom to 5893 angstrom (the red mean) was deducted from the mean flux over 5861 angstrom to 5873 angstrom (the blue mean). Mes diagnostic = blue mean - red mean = 7.7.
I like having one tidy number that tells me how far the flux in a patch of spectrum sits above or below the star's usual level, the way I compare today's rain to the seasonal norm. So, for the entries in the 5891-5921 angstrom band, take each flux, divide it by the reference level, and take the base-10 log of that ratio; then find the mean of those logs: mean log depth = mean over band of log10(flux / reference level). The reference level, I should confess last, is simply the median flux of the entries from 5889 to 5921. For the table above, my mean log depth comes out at -0.02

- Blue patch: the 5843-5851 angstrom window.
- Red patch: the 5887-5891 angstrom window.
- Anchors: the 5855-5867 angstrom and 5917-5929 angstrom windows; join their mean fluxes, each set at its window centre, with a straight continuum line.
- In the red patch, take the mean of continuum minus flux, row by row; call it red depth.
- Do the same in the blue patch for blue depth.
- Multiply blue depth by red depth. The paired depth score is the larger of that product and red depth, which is 6.0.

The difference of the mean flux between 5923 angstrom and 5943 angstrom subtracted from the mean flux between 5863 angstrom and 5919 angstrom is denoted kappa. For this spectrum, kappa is -1.8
